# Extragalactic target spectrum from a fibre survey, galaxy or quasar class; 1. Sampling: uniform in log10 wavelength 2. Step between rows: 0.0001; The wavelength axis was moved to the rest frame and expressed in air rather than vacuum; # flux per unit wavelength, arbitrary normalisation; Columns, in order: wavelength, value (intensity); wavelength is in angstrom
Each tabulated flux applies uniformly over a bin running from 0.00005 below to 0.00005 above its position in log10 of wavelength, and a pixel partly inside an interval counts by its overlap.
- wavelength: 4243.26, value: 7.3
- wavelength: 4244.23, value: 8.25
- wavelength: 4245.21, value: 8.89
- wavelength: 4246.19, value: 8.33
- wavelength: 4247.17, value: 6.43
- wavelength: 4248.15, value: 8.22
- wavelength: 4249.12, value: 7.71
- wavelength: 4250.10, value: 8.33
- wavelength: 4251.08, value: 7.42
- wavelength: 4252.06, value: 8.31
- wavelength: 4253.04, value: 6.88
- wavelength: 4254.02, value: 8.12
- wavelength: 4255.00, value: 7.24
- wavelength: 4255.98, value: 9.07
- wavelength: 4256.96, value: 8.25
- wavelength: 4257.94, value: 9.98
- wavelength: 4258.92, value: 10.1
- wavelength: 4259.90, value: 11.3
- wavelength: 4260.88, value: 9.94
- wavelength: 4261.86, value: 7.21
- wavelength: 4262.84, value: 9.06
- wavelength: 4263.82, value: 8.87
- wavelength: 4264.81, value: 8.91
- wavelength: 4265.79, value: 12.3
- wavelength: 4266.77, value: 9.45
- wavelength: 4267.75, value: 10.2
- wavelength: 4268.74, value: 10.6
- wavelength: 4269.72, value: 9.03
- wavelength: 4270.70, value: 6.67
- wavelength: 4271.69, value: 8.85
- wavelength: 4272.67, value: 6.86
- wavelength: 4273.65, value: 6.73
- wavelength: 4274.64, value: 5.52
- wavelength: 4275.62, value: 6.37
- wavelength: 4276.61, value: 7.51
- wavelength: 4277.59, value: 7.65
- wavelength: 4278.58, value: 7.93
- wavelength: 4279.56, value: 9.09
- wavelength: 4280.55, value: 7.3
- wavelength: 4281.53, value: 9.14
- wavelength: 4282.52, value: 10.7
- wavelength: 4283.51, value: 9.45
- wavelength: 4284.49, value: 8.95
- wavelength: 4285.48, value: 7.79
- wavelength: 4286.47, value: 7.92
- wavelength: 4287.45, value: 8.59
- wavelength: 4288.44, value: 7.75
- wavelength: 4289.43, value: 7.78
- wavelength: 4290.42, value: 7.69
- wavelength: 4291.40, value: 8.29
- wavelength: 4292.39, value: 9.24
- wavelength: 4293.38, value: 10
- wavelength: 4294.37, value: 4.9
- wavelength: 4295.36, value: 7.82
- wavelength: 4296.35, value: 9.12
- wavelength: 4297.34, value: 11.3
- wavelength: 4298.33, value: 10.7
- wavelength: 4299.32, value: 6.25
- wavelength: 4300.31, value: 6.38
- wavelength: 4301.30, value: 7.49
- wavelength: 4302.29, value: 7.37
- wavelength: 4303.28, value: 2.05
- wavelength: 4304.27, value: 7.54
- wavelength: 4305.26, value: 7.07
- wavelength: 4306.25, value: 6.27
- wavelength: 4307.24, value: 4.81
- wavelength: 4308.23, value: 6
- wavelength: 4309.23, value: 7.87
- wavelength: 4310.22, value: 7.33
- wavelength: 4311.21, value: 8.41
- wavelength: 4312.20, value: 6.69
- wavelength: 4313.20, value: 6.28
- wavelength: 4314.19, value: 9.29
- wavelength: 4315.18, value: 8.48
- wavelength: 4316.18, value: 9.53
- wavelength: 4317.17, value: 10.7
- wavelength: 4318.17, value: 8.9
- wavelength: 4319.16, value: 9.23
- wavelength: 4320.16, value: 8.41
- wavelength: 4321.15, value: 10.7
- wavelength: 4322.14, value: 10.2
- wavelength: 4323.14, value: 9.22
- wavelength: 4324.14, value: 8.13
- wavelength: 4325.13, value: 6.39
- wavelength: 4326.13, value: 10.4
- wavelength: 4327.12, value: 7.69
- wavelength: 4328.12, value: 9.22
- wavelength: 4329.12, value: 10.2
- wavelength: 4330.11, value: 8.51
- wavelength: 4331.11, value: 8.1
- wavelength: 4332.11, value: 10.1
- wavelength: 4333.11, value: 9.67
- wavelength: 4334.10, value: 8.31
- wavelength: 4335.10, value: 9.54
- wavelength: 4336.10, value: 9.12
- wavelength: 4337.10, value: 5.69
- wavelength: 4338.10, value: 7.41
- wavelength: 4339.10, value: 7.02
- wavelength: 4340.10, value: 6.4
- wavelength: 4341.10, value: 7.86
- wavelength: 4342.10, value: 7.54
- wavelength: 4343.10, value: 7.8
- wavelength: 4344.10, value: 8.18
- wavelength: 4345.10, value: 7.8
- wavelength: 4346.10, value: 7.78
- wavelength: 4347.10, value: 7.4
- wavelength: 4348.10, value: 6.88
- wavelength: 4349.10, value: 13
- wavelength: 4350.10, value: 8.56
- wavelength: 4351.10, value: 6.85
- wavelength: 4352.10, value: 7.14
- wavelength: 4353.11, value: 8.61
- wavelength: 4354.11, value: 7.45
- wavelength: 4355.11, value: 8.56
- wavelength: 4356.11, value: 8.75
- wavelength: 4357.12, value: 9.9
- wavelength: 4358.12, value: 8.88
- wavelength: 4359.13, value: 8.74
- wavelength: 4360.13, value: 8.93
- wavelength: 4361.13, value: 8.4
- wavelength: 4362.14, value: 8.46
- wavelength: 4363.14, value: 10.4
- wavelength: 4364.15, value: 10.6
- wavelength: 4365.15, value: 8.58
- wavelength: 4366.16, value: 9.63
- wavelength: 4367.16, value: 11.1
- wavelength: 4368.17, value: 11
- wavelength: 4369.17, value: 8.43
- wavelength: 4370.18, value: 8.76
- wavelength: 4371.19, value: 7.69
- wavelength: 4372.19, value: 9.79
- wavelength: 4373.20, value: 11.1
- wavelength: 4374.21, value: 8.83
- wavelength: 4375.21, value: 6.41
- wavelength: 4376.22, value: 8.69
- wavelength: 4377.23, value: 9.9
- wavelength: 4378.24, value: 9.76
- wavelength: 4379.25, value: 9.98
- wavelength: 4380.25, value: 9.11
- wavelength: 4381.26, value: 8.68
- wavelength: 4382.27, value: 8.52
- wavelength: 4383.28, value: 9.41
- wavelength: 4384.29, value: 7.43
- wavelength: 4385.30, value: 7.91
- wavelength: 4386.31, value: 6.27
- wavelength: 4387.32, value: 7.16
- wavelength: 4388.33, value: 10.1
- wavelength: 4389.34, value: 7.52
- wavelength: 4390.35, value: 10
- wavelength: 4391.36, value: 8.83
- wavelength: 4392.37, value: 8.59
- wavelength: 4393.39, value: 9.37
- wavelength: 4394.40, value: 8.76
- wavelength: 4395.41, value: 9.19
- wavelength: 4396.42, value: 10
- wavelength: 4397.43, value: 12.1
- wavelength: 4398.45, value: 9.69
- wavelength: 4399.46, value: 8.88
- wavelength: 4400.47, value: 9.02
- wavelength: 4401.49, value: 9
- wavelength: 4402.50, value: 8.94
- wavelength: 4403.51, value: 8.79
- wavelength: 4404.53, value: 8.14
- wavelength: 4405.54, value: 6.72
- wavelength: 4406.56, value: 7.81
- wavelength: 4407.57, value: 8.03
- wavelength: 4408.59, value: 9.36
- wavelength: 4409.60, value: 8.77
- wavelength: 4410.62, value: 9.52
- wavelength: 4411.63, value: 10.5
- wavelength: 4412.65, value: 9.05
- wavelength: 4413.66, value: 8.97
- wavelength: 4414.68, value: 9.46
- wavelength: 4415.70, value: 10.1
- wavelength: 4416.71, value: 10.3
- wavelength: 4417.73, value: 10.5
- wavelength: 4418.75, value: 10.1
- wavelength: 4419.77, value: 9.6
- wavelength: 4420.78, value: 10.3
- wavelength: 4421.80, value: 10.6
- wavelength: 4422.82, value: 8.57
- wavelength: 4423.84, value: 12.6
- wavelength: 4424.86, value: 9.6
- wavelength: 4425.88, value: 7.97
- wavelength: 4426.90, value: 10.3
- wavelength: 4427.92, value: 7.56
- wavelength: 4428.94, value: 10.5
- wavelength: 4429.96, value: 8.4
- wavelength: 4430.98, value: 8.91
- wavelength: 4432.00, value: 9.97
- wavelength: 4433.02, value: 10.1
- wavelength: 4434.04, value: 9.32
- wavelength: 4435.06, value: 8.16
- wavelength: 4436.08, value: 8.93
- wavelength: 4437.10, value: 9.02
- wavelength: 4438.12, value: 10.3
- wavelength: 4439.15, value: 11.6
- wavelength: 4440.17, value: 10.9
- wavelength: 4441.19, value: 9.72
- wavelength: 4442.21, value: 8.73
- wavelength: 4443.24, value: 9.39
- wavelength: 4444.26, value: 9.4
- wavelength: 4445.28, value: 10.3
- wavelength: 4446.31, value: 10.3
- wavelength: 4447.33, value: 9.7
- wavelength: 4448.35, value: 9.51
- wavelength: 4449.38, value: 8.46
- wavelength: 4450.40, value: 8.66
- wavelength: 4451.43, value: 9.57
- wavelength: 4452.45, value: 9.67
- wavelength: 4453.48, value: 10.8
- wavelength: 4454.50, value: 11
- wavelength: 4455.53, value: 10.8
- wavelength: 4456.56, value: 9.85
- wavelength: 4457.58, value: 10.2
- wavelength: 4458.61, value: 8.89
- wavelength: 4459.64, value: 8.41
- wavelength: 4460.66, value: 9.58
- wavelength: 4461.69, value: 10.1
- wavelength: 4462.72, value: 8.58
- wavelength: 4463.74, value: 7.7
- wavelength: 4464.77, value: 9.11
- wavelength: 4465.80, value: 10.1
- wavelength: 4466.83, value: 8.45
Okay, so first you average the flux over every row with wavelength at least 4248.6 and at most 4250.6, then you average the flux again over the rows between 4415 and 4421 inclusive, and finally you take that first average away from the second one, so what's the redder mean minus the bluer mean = 2.1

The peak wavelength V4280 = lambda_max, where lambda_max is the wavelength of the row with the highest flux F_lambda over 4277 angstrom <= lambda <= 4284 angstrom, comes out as 4282.52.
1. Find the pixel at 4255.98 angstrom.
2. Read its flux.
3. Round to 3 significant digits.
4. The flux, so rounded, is 9.07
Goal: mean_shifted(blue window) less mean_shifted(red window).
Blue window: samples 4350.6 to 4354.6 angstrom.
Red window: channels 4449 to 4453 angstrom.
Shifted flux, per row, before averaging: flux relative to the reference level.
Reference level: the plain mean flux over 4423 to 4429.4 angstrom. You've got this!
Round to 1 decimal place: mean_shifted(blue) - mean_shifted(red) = -1.6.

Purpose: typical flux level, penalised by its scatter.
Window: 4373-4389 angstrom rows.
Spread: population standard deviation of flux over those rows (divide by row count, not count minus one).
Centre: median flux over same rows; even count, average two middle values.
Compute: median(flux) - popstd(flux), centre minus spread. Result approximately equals 7.4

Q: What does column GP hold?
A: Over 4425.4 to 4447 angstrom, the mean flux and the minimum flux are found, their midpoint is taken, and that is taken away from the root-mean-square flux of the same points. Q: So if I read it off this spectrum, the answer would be 1.03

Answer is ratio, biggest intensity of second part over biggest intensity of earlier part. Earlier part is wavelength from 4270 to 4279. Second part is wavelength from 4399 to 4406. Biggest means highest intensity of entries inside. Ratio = 1.02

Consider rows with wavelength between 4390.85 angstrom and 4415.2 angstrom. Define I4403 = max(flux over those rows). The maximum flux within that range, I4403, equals 12.1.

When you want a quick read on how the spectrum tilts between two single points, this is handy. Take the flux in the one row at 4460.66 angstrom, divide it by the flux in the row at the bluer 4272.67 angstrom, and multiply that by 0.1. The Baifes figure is 0.14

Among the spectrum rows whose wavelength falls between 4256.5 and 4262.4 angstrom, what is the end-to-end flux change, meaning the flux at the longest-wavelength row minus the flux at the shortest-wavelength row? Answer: -1.0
